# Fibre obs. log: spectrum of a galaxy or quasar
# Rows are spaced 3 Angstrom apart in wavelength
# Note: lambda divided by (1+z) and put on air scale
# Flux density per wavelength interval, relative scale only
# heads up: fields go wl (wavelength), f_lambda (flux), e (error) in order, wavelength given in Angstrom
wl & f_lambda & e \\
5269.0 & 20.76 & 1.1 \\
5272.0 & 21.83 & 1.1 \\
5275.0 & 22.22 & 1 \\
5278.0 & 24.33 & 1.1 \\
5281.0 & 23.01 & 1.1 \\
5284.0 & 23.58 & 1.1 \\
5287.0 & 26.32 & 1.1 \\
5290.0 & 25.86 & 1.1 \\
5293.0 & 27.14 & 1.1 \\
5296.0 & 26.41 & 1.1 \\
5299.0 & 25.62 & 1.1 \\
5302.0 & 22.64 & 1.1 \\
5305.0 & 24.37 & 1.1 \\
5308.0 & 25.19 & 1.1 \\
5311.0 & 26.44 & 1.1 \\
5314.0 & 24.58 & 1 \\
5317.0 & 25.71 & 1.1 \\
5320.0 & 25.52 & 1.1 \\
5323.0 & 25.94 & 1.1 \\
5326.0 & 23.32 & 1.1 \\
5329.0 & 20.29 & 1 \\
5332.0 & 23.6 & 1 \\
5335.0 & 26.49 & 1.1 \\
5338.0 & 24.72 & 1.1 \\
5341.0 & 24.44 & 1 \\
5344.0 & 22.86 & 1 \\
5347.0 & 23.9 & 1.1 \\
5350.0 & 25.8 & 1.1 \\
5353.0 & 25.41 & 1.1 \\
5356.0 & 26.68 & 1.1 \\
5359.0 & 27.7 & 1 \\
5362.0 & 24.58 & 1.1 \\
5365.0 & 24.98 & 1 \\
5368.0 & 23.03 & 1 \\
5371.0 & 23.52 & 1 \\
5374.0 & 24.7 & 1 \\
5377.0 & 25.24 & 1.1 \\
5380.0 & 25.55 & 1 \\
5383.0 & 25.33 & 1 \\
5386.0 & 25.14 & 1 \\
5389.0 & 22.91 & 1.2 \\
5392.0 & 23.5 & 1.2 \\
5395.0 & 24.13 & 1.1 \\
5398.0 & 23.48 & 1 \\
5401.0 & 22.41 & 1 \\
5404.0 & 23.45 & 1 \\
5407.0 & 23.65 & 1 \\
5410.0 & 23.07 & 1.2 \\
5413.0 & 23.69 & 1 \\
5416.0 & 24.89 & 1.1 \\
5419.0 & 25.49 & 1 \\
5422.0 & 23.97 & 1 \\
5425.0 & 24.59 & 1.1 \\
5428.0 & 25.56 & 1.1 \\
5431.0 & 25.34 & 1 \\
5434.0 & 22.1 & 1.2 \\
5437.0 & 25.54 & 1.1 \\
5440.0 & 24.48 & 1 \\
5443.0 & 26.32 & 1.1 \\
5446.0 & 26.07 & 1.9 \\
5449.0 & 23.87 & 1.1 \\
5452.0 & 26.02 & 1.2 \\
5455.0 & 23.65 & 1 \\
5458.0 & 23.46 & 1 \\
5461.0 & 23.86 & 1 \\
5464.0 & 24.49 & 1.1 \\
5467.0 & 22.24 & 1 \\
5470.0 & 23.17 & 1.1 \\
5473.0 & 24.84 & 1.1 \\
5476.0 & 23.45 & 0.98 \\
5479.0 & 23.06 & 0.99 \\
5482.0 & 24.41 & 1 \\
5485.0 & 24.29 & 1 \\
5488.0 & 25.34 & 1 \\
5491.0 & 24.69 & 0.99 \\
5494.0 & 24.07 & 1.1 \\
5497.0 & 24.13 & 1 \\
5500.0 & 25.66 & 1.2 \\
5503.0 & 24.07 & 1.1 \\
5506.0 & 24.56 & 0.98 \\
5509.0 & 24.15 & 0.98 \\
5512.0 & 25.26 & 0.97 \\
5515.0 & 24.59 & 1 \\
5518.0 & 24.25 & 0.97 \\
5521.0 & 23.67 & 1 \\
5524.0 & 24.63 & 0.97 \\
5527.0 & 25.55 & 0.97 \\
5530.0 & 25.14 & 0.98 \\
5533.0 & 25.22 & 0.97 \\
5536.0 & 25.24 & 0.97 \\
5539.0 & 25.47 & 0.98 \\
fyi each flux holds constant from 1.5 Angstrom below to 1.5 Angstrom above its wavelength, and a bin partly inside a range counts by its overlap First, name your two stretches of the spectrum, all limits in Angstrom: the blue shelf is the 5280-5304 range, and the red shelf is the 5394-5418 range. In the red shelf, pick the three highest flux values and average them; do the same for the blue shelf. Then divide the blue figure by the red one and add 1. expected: 2.10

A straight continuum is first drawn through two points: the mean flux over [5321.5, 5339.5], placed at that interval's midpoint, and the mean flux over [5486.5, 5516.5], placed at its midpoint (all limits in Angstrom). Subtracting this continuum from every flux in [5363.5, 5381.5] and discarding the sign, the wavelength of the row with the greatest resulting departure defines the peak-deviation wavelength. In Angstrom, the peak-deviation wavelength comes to 5380.0 Angstrom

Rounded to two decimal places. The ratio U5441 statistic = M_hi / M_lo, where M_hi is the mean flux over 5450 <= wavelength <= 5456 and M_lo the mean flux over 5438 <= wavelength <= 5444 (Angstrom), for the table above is 0.98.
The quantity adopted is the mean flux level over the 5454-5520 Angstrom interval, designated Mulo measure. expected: 24.2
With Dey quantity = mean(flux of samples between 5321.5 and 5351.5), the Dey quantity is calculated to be 24.14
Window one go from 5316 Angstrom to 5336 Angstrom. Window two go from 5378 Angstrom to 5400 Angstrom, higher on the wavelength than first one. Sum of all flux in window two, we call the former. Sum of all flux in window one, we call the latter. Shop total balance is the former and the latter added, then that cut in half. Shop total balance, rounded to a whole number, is 170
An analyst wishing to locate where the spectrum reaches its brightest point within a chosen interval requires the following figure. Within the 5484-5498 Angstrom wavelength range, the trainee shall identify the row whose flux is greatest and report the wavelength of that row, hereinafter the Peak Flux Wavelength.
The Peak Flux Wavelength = 5488.0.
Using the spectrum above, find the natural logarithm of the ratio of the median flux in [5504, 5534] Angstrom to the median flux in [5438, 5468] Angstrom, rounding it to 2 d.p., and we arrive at 0.02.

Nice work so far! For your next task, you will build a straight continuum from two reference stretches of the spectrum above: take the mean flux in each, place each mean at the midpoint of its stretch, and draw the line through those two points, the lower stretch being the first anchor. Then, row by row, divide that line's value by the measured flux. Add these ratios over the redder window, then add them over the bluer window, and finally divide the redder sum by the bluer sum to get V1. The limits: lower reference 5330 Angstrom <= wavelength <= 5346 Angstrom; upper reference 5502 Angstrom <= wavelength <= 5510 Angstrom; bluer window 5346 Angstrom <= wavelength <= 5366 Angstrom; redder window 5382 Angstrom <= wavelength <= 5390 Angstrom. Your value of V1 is 0.45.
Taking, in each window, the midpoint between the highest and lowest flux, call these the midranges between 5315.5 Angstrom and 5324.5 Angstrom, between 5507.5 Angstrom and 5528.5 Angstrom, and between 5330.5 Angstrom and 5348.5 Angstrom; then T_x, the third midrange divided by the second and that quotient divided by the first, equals 0.0390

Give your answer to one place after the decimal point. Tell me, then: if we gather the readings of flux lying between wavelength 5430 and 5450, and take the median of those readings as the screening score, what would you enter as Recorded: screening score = 25.3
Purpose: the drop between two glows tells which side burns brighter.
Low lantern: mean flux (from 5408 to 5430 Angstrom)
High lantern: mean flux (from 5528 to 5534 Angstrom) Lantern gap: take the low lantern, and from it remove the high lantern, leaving -0.7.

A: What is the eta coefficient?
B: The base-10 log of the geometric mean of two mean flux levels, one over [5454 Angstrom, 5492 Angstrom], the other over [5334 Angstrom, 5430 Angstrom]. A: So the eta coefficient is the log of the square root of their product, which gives 1.38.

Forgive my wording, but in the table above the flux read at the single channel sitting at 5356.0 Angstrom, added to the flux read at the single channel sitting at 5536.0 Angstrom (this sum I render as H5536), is 51.9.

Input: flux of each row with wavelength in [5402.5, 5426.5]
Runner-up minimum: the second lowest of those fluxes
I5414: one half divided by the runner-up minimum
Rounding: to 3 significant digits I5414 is 0.0213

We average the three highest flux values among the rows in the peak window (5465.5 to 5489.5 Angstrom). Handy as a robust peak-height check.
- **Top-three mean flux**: 24.9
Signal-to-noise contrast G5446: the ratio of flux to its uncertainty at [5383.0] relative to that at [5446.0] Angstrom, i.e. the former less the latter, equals 12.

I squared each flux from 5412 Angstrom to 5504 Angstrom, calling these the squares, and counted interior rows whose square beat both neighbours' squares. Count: 10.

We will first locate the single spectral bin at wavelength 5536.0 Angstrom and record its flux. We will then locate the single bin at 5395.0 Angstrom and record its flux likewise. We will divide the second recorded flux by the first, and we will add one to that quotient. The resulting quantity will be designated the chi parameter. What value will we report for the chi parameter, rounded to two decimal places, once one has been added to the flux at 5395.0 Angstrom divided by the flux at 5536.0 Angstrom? 1.96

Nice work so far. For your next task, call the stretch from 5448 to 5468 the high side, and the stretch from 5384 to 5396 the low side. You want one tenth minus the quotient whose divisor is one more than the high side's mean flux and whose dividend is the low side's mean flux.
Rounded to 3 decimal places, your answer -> -0.859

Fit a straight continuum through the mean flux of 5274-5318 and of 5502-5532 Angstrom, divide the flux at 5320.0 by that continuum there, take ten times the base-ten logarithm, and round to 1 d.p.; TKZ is 0.1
